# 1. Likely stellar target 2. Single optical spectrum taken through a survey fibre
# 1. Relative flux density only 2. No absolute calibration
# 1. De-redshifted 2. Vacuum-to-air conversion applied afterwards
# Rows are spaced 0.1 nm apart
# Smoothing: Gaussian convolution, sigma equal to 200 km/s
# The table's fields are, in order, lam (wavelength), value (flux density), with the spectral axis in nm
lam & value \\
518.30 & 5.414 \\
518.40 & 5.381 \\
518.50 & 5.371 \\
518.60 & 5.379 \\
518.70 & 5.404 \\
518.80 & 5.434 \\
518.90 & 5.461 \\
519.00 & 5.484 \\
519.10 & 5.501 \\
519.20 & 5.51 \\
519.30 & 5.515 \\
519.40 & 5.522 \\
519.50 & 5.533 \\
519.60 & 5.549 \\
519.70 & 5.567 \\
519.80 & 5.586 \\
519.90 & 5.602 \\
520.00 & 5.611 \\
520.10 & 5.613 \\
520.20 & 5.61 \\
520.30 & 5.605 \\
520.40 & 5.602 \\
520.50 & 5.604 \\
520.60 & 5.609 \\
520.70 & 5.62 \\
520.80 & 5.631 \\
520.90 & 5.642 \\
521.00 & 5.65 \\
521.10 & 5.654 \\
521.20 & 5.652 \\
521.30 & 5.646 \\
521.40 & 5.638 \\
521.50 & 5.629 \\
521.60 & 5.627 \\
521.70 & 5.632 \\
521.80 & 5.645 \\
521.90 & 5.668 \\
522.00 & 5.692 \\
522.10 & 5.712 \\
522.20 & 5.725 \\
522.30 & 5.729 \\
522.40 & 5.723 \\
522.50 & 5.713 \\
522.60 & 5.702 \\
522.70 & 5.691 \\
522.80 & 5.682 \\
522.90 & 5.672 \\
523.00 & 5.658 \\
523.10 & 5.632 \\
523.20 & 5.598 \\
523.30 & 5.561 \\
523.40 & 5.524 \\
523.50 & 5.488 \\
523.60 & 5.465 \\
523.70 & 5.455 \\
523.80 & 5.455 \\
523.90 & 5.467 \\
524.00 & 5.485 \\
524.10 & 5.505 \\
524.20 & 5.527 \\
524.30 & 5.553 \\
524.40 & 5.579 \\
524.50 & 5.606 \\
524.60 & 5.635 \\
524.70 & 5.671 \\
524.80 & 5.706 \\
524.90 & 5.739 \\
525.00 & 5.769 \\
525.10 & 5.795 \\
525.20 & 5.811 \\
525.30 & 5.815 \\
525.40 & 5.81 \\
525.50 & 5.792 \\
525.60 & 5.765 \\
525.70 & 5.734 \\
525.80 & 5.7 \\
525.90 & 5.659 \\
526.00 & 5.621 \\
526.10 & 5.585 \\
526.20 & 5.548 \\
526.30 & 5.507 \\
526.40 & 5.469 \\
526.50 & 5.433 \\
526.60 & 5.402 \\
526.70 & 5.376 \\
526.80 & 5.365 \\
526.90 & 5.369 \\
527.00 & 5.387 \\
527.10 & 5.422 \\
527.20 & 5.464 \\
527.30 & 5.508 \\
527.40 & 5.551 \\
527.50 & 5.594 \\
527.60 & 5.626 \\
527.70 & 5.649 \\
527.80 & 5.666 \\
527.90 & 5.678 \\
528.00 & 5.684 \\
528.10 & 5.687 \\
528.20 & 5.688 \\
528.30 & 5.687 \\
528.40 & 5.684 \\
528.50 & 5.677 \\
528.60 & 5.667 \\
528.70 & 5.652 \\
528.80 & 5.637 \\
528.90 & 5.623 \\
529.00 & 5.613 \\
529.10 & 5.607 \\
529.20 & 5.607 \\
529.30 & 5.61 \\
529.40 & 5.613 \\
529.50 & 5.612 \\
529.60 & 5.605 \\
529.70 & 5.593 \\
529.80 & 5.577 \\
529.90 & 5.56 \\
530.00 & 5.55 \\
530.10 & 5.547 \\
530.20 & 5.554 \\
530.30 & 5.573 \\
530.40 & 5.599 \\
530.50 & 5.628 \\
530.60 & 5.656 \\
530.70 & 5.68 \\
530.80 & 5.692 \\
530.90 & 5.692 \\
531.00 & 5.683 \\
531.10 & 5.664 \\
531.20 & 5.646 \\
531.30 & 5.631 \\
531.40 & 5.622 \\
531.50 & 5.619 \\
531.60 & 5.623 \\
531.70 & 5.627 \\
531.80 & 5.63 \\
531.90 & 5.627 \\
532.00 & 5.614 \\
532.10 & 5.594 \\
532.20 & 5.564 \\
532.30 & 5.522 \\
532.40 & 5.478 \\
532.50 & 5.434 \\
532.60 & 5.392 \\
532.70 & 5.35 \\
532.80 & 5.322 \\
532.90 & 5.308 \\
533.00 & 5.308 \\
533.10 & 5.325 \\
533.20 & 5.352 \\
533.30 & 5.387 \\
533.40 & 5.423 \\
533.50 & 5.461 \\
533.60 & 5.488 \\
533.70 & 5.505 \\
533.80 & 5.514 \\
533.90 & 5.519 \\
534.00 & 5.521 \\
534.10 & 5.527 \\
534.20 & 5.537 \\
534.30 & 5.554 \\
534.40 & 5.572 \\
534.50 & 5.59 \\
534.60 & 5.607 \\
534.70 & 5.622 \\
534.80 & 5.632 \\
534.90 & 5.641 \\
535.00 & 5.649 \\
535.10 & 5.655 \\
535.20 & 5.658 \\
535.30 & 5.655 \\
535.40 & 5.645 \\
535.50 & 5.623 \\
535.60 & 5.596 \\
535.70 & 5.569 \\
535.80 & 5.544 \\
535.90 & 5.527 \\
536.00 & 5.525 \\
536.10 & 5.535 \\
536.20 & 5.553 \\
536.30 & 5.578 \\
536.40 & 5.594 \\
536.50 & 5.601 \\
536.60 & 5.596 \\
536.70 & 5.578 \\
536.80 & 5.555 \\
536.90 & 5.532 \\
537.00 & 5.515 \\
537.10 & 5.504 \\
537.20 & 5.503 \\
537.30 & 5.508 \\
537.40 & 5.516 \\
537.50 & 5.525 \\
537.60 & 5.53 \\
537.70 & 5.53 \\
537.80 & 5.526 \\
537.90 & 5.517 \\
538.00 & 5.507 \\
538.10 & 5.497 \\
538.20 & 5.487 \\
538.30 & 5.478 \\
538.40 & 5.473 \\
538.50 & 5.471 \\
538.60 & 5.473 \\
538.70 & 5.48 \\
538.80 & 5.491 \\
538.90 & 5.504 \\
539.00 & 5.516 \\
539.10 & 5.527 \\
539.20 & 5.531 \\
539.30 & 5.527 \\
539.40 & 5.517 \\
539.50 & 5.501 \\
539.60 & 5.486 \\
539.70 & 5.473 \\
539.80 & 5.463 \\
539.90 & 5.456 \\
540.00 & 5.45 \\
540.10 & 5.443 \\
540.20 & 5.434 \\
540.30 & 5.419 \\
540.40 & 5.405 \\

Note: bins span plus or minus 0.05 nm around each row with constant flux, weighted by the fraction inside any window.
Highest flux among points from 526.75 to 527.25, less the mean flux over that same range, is 0.063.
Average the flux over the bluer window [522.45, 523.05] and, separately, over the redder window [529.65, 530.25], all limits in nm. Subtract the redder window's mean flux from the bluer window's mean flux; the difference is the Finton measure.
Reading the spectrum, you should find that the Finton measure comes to 0.12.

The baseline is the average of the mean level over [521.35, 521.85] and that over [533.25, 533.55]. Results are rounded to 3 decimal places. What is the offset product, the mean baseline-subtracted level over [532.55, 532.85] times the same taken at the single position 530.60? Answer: -0.022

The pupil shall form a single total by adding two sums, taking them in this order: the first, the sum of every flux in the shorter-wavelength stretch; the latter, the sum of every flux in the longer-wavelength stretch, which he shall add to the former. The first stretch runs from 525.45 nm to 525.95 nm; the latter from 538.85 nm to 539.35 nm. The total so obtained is 56.3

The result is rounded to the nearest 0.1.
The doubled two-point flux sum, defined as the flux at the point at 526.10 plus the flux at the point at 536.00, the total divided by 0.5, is 22.2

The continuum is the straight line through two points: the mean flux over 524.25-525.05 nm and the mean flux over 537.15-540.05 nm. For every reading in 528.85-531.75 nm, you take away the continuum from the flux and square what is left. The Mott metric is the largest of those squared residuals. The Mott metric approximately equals 0.0112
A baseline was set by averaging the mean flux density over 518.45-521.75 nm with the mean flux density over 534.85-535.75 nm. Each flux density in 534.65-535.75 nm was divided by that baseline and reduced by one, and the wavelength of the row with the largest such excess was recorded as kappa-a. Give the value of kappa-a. 535.20 nm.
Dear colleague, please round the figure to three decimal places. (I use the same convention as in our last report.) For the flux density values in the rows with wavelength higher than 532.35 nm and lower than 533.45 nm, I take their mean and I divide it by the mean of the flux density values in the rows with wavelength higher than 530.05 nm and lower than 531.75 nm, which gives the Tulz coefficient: 0.954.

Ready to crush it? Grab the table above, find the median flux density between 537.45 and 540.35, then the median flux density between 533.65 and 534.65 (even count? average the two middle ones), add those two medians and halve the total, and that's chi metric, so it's 5.51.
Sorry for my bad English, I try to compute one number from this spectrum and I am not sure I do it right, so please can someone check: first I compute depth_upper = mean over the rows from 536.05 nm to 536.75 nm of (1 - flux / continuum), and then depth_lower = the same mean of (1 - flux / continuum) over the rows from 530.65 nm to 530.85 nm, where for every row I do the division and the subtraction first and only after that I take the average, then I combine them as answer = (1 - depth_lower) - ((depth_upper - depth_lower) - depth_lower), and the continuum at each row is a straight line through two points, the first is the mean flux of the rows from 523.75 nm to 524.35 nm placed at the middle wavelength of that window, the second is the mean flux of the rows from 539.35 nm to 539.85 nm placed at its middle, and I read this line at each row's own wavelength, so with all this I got 0.981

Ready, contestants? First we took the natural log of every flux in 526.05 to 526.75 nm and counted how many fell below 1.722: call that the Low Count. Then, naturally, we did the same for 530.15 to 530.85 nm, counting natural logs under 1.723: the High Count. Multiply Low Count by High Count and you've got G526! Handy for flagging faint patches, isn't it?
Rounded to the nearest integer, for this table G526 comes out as 21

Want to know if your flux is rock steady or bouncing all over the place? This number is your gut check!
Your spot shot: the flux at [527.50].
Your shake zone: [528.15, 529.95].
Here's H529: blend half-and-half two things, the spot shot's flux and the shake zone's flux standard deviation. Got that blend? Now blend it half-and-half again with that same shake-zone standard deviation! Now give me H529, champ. 1.43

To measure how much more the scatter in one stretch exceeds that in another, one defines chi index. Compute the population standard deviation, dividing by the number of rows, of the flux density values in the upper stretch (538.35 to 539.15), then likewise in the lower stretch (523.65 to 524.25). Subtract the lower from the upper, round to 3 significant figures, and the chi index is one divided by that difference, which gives -155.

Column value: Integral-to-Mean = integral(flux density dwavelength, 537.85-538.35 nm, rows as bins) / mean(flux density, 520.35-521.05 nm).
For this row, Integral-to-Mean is 0.49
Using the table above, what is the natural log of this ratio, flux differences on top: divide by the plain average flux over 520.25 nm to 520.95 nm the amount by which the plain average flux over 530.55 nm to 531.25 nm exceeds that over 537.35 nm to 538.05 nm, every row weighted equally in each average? -3.6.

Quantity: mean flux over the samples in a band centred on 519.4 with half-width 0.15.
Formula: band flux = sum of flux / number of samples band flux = 5.52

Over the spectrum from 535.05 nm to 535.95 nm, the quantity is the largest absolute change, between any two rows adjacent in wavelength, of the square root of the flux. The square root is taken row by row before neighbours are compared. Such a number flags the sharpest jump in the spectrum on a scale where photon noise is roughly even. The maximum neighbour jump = 0.006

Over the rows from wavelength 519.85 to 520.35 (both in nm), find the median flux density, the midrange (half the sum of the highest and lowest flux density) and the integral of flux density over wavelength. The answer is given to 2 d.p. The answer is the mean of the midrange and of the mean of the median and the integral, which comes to 4.91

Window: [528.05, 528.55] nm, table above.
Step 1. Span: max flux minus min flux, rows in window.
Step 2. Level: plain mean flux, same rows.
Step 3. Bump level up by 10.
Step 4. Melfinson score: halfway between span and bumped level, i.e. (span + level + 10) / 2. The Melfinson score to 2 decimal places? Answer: 7.85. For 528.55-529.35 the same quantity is 7.84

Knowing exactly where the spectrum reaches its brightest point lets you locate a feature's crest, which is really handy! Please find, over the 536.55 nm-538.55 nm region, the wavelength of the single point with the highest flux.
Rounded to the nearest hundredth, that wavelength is 536.60 nm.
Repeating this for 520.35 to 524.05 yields 522.30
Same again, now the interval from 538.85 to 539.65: 539.20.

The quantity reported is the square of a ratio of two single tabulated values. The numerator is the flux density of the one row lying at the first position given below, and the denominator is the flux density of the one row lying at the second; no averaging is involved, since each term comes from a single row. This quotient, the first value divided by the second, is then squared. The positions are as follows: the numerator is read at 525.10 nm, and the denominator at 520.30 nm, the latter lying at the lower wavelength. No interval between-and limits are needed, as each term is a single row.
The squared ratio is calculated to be 1.069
